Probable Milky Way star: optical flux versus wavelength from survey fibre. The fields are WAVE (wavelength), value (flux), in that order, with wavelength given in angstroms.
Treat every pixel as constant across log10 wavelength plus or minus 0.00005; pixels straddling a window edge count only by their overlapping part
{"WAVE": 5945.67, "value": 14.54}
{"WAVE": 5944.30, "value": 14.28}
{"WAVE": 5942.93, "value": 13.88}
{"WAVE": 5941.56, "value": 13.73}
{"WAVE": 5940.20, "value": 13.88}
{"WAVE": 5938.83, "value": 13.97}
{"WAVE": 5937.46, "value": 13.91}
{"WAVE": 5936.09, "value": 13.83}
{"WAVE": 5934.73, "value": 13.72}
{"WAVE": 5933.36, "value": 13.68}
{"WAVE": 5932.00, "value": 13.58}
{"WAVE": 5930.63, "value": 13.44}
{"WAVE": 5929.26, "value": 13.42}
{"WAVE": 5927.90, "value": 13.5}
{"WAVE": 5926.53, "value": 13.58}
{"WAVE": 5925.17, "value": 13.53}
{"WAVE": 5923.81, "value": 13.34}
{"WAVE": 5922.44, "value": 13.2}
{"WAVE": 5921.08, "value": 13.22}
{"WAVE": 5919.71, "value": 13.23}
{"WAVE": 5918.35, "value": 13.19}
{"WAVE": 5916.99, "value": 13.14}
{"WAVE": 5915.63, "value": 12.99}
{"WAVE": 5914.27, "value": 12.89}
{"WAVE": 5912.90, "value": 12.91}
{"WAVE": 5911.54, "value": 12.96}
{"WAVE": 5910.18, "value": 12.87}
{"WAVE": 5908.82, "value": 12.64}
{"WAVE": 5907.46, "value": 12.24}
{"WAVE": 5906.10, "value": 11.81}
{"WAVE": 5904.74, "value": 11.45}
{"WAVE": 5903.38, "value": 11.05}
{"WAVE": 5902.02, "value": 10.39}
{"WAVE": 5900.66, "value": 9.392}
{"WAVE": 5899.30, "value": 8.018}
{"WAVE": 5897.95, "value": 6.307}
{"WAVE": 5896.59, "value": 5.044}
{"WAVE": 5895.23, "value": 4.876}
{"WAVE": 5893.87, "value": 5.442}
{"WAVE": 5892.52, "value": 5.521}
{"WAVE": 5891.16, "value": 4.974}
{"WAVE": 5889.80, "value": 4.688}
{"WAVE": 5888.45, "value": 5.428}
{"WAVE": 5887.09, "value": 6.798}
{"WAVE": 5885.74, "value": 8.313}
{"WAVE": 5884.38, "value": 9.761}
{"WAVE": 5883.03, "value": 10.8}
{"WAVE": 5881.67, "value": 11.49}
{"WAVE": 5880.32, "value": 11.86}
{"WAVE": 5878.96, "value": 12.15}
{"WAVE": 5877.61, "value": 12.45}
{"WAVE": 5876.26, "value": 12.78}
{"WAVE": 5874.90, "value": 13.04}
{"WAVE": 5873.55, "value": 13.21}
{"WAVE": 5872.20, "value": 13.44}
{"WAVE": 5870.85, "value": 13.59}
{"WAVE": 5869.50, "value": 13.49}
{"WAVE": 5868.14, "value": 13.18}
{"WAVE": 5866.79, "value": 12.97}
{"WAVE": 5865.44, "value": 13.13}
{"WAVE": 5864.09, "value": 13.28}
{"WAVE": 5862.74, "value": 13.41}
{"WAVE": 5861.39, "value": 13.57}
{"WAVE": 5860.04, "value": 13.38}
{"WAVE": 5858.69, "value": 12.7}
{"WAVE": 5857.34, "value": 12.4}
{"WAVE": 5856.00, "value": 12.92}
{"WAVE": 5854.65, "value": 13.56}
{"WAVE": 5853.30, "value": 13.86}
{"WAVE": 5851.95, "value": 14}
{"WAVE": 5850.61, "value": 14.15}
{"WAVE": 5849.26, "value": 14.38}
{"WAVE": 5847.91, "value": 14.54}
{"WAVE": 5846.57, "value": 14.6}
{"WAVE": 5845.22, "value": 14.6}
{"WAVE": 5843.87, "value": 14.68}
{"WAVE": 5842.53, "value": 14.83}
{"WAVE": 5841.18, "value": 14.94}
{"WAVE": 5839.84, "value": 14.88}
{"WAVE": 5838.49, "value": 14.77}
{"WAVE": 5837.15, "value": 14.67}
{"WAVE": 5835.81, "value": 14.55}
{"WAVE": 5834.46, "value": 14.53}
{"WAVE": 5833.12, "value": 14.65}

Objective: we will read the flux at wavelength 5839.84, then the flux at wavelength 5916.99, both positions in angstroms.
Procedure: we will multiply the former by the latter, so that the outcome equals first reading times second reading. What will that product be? 196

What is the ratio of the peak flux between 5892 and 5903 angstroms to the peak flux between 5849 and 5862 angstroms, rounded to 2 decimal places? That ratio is 0.72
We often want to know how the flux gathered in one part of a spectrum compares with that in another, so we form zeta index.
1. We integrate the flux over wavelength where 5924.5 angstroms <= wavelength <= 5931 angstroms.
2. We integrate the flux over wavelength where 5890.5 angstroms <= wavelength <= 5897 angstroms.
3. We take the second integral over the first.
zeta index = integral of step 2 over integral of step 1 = 0.4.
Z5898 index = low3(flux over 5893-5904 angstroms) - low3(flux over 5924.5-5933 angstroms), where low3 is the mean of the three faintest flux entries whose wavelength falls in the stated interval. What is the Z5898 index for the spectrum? -8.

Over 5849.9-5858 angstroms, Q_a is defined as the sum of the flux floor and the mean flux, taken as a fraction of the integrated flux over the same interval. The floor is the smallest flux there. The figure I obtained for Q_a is 0.237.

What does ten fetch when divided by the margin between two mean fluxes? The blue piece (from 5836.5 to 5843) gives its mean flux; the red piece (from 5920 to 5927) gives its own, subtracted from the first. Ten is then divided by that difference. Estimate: 6.9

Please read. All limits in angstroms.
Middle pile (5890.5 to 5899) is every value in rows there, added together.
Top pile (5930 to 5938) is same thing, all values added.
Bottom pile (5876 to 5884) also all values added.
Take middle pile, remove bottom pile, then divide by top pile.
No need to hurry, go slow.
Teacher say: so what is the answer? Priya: -0.48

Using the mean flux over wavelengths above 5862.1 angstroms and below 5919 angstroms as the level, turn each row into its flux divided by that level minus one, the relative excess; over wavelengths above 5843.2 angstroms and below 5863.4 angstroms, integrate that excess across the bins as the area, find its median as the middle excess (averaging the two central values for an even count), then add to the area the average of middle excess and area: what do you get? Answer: 8.9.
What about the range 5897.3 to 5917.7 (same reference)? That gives 2.1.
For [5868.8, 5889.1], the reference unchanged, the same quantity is 1.6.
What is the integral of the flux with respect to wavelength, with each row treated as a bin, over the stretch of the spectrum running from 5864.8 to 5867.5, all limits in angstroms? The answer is 35.3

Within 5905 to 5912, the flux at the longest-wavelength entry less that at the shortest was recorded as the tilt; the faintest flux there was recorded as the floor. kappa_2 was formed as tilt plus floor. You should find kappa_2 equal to 13.0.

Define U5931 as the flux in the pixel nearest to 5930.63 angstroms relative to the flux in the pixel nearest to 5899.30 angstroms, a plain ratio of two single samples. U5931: 1.68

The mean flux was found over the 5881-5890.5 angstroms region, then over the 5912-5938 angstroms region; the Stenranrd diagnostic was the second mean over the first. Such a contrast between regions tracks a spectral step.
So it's 1.6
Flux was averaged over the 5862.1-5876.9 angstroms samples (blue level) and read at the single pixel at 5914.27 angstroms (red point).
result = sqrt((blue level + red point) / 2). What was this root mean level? 3.6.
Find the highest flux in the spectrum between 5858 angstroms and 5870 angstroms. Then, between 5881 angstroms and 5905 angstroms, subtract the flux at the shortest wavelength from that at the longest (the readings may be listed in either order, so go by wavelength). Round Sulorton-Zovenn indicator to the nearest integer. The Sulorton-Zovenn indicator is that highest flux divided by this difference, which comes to -339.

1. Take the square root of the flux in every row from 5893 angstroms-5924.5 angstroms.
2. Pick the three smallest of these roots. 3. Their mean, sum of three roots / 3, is 2.3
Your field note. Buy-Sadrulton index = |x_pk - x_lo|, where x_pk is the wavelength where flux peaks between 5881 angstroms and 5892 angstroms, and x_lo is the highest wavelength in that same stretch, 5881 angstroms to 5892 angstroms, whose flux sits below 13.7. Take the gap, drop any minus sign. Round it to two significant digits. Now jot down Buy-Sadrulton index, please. 9.5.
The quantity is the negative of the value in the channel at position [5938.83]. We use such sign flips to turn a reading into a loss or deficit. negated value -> -14.0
